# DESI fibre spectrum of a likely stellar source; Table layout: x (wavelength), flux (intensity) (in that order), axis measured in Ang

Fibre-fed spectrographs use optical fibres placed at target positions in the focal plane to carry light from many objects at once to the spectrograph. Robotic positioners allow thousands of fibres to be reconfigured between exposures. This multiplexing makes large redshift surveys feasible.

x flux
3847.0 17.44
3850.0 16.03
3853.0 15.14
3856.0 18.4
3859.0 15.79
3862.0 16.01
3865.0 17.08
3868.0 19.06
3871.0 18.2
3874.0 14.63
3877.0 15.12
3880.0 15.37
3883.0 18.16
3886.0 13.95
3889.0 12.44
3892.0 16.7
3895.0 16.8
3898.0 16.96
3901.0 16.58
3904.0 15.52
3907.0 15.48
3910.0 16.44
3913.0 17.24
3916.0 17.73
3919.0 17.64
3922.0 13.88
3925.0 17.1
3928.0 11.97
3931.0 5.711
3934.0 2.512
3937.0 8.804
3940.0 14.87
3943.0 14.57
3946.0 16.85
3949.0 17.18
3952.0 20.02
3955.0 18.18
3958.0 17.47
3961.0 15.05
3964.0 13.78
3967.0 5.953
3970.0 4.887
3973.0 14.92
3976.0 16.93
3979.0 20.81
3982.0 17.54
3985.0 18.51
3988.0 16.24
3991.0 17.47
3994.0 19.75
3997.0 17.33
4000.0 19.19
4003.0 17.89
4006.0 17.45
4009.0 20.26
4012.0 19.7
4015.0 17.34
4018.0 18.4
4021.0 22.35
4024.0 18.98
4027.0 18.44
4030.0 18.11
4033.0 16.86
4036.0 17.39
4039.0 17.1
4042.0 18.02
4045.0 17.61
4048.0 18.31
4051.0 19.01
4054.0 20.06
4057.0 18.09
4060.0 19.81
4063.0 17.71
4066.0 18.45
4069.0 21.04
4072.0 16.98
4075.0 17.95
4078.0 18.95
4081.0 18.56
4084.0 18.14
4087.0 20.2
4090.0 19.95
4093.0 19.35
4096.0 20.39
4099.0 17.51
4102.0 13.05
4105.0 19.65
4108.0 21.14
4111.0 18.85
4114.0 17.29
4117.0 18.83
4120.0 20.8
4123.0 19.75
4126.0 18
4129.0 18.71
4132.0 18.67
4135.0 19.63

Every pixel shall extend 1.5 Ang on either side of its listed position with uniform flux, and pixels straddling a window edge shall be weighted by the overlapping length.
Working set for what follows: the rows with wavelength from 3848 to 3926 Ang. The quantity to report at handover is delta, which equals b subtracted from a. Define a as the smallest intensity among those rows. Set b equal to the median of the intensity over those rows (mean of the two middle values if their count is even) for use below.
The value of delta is -4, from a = 12.44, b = 16.5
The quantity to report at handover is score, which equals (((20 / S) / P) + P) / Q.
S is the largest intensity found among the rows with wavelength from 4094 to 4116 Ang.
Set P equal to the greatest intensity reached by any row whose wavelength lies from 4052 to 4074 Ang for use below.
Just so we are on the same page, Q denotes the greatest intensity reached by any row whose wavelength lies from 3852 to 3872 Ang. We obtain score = 1.11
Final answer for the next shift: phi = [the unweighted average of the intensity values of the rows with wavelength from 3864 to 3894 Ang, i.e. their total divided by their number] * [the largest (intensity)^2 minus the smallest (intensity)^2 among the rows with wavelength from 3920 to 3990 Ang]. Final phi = 6858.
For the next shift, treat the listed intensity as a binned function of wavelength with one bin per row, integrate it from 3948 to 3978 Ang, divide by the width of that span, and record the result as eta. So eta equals 14.5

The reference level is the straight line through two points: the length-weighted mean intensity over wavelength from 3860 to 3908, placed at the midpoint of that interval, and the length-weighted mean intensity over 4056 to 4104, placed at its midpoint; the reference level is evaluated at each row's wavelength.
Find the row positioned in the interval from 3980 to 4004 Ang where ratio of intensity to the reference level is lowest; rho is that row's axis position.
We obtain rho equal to 3988.0 Ang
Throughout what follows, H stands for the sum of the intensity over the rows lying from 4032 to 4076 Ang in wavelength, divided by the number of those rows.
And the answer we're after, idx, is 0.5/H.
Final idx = 0.0273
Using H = 18.3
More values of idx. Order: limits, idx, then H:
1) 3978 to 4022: 0.0268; 18.7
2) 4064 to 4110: 0.0267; 18.8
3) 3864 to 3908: 0.0310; 16.1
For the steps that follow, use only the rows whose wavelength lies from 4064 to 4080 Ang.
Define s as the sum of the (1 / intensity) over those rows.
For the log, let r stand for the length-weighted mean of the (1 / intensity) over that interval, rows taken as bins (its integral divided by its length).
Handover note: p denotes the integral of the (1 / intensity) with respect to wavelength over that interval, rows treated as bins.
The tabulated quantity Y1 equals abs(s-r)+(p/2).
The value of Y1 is 0.65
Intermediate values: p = 0.86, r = 0.054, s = 0.269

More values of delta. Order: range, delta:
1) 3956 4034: -13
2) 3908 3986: -14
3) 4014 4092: -1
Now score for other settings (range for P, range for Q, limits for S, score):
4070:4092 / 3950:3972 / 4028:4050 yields 1.01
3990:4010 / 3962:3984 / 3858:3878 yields 0.98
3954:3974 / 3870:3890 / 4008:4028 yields 1.00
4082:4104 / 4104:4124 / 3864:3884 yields 0.97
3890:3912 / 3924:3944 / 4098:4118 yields 1.00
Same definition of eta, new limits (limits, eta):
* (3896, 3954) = 14.6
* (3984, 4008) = 18.0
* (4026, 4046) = 17.6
